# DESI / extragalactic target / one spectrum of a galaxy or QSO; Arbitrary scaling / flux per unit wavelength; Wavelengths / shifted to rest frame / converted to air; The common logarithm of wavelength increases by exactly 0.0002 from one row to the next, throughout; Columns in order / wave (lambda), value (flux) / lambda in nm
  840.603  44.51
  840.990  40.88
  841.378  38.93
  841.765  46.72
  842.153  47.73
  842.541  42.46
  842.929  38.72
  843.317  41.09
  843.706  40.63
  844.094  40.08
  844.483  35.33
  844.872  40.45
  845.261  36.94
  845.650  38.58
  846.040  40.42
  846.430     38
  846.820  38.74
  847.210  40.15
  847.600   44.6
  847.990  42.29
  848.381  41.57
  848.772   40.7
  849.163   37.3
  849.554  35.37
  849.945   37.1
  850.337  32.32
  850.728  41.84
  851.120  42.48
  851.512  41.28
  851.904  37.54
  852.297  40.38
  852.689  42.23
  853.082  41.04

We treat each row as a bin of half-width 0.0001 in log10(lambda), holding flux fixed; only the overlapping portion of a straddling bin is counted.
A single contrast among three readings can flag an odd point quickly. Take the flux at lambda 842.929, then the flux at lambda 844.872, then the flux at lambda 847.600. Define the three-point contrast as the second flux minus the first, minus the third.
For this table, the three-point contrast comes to -42.9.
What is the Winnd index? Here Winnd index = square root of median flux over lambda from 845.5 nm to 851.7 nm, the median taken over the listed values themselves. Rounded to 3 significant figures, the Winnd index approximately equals 6.35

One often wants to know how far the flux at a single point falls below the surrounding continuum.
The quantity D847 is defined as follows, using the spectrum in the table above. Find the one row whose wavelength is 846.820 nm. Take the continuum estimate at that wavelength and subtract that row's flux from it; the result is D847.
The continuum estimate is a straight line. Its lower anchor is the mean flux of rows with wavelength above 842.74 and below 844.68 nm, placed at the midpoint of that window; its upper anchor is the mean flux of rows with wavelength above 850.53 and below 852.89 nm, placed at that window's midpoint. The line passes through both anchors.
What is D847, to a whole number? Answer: 1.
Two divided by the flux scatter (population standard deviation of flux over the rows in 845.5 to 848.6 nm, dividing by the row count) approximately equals 0.97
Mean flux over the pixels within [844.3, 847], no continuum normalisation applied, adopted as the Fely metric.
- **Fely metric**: 38.4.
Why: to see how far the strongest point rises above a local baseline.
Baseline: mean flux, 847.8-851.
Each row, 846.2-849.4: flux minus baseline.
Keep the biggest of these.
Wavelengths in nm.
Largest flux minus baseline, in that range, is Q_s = 6.0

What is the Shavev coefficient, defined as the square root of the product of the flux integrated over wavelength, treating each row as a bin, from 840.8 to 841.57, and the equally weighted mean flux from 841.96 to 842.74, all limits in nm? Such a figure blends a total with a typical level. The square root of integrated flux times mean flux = 37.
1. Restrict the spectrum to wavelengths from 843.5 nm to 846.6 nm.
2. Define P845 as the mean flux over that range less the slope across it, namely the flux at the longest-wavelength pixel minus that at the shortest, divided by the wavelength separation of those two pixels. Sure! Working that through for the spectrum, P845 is 39.8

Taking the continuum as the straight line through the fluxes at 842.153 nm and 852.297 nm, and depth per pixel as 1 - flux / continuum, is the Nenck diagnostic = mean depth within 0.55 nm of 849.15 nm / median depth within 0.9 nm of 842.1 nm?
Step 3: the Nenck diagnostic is 1.1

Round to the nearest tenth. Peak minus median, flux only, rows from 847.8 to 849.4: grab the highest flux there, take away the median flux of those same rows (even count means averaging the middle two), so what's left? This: 1.2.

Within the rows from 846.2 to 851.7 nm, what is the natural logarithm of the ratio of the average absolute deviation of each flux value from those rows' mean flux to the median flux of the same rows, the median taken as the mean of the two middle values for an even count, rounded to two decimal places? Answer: -2.73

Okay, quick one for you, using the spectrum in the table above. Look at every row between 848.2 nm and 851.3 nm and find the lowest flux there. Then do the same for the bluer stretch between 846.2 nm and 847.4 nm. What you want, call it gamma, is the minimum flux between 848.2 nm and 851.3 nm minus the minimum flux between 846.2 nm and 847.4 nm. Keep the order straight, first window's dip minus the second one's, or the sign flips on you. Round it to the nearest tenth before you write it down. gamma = -5.7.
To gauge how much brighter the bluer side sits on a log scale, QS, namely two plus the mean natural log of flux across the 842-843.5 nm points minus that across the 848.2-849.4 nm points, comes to 2.06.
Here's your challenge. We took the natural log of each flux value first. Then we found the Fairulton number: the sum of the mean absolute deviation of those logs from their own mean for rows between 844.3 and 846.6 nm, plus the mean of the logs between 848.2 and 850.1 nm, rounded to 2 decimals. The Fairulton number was 3.69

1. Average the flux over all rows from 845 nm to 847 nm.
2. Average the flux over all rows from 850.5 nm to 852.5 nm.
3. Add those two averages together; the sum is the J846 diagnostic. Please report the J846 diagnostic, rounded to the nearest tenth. 79.2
